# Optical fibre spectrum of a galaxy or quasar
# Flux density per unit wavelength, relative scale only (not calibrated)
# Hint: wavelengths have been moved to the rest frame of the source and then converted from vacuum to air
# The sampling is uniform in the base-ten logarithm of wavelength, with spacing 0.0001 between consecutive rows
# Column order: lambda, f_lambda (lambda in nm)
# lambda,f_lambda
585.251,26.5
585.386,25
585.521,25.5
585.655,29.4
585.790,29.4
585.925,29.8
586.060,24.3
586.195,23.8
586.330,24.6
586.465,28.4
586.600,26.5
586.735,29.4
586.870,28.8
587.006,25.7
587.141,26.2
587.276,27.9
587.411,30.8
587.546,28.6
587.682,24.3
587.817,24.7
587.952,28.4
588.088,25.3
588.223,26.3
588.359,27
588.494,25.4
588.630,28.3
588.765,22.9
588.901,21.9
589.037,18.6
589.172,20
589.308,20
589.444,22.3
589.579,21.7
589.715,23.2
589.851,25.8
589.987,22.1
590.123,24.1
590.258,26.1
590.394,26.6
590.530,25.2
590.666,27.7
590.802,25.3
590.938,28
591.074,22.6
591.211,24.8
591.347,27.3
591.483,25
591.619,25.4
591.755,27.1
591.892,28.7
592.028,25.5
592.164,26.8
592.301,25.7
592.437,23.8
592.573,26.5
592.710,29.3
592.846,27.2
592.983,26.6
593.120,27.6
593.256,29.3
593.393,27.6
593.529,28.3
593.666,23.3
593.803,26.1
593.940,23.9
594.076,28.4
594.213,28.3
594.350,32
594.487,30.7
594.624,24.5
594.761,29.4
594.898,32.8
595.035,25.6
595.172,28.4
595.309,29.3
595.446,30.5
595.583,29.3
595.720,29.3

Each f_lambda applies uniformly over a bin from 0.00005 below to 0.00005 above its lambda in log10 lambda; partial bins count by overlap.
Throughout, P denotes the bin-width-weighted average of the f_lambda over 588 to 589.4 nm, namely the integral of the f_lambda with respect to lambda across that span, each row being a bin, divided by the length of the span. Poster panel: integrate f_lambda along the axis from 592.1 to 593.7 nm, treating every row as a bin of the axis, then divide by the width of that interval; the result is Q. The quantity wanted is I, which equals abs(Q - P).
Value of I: 3.3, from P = 23.6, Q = 26.9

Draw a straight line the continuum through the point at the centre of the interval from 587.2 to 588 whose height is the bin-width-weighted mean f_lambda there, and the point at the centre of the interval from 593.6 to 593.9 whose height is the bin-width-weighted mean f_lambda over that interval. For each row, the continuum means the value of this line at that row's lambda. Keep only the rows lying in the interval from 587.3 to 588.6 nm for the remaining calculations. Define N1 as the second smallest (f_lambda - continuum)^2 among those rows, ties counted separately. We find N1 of 0.7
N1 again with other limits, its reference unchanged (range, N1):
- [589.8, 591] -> 0.2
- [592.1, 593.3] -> 1.9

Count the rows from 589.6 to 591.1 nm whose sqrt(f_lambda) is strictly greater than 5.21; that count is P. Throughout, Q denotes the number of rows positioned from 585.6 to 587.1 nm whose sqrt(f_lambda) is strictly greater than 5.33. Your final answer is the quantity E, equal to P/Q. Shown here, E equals 0.4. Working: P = 2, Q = 5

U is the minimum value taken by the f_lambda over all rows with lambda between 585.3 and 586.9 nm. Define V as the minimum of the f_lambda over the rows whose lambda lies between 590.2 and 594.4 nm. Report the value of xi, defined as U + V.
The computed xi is 46.4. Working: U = 23.8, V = 22.6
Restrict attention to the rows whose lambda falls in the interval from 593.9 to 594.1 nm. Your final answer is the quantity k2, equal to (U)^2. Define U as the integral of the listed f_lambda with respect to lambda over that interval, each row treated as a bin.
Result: 27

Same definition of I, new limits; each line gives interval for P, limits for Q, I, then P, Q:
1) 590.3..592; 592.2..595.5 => 1.6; 26.1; 27.7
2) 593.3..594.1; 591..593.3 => 0.1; 26.2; 26.4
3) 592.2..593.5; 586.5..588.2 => 0.1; 27.1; 27.2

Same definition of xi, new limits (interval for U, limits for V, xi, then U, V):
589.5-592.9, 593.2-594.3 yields 45.0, 21.7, 23.3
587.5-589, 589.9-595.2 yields 44.0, 21.9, 22.1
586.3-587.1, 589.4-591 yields 46.3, 24.6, 21.7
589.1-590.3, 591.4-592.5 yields 43.8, 20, 23.8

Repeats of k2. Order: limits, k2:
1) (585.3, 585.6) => 59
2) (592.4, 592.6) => 25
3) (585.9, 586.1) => 29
